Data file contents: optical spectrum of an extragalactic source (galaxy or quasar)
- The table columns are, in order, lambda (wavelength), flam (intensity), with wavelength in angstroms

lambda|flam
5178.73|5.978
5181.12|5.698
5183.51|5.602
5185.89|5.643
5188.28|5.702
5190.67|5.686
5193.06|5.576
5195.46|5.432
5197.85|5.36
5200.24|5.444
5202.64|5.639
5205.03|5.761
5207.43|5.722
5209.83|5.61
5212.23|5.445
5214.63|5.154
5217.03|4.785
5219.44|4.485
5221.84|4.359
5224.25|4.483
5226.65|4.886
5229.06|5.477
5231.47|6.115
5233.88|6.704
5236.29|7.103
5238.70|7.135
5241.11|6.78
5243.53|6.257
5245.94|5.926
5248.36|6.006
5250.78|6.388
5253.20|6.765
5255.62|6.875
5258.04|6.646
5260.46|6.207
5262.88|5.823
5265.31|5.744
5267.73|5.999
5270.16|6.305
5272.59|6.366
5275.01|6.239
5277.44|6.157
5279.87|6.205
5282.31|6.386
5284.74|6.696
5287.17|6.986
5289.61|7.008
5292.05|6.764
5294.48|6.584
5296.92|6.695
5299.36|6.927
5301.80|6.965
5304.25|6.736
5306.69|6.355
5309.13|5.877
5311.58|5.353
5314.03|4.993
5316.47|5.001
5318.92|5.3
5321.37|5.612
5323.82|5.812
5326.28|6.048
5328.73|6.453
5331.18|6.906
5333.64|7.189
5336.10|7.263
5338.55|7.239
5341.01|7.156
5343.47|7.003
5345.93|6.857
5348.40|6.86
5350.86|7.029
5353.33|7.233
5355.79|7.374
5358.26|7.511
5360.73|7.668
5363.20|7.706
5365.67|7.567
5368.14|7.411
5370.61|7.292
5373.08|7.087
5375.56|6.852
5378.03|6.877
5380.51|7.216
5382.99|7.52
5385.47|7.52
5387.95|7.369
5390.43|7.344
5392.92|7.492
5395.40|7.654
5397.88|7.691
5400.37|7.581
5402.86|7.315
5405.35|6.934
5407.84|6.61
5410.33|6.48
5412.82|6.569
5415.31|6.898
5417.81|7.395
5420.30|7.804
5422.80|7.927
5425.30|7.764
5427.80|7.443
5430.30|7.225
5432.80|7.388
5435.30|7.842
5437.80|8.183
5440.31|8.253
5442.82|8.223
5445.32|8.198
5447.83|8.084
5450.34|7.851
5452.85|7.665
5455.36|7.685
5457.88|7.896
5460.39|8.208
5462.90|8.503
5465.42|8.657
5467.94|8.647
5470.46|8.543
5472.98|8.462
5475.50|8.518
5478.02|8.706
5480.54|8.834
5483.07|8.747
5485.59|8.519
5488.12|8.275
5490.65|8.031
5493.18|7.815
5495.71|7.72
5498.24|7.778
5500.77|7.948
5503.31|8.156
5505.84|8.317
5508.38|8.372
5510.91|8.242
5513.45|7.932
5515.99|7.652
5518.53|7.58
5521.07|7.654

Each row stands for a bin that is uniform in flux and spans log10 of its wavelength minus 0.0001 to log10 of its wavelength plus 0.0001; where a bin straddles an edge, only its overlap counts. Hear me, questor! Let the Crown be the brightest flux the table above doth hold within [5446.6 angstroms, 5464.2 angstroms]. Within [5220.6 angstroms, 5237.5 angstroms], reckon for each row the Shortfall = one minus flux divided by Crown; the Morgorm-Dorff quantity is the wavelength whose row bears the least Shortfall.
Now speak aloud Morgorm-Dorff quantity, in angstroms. 5236.29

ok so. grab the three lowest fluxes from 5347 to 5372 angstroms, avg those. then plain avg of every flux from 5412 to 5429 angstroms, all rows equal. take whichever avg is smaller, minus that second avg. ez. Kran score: -0.4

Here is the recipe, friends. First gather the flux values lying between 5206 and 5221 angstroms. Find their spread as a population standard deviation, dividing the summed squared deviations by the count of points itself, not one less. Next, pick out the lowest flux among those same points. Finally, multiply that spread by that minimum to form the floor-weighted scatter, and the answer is 2.0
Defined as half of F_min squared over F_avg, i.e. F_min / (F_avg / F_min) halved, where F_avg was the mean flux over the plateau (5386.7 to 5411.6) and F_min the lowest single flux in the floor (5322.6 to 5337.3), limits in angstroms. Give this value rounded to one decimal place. 2.3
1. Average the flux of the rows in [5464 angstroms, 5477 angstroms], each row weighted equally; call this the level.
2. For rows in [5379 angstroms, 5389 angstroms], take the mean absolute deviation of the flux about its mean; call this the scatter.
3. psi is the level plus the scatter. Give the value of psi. 8.68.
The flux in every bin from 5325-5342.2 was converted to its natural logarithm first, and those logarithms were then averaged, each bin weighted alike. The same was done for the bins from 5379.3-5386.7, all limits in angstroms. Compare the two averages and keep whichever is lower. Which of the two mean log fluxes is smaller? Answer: 1.93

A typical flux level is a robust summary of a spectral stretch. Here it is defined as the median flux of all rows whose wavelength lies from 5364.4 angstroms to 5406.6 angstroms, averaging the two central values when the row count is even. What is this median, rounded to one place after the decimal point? 7.4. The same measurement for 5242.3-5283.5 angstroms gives 6.2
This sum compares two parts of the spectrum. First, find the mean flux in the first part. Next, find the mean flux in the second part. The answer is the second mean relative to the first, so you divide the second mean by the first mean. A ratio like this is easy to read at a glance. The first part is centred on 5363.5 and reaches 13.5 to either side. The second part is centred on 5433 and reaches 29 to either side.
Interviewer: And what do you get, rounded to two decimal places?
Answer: 1.03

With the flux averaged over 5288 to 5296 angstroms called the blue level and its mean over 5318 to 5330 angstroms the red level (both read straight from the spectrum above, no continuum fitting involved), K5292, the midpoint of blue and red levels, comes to 6.3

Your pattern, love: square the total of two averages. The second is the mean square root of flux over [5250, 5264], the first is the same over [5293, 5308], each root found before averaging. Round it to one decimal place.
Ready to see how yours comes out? 26.3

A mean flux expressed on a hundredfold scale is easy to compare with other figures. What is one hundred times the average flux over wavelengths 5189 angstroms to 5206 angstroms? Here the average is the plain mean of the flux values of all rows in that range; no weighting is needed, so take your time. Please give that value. 556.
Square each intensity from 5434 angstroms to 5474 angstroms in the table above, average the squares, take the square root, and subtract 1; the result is 7.2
